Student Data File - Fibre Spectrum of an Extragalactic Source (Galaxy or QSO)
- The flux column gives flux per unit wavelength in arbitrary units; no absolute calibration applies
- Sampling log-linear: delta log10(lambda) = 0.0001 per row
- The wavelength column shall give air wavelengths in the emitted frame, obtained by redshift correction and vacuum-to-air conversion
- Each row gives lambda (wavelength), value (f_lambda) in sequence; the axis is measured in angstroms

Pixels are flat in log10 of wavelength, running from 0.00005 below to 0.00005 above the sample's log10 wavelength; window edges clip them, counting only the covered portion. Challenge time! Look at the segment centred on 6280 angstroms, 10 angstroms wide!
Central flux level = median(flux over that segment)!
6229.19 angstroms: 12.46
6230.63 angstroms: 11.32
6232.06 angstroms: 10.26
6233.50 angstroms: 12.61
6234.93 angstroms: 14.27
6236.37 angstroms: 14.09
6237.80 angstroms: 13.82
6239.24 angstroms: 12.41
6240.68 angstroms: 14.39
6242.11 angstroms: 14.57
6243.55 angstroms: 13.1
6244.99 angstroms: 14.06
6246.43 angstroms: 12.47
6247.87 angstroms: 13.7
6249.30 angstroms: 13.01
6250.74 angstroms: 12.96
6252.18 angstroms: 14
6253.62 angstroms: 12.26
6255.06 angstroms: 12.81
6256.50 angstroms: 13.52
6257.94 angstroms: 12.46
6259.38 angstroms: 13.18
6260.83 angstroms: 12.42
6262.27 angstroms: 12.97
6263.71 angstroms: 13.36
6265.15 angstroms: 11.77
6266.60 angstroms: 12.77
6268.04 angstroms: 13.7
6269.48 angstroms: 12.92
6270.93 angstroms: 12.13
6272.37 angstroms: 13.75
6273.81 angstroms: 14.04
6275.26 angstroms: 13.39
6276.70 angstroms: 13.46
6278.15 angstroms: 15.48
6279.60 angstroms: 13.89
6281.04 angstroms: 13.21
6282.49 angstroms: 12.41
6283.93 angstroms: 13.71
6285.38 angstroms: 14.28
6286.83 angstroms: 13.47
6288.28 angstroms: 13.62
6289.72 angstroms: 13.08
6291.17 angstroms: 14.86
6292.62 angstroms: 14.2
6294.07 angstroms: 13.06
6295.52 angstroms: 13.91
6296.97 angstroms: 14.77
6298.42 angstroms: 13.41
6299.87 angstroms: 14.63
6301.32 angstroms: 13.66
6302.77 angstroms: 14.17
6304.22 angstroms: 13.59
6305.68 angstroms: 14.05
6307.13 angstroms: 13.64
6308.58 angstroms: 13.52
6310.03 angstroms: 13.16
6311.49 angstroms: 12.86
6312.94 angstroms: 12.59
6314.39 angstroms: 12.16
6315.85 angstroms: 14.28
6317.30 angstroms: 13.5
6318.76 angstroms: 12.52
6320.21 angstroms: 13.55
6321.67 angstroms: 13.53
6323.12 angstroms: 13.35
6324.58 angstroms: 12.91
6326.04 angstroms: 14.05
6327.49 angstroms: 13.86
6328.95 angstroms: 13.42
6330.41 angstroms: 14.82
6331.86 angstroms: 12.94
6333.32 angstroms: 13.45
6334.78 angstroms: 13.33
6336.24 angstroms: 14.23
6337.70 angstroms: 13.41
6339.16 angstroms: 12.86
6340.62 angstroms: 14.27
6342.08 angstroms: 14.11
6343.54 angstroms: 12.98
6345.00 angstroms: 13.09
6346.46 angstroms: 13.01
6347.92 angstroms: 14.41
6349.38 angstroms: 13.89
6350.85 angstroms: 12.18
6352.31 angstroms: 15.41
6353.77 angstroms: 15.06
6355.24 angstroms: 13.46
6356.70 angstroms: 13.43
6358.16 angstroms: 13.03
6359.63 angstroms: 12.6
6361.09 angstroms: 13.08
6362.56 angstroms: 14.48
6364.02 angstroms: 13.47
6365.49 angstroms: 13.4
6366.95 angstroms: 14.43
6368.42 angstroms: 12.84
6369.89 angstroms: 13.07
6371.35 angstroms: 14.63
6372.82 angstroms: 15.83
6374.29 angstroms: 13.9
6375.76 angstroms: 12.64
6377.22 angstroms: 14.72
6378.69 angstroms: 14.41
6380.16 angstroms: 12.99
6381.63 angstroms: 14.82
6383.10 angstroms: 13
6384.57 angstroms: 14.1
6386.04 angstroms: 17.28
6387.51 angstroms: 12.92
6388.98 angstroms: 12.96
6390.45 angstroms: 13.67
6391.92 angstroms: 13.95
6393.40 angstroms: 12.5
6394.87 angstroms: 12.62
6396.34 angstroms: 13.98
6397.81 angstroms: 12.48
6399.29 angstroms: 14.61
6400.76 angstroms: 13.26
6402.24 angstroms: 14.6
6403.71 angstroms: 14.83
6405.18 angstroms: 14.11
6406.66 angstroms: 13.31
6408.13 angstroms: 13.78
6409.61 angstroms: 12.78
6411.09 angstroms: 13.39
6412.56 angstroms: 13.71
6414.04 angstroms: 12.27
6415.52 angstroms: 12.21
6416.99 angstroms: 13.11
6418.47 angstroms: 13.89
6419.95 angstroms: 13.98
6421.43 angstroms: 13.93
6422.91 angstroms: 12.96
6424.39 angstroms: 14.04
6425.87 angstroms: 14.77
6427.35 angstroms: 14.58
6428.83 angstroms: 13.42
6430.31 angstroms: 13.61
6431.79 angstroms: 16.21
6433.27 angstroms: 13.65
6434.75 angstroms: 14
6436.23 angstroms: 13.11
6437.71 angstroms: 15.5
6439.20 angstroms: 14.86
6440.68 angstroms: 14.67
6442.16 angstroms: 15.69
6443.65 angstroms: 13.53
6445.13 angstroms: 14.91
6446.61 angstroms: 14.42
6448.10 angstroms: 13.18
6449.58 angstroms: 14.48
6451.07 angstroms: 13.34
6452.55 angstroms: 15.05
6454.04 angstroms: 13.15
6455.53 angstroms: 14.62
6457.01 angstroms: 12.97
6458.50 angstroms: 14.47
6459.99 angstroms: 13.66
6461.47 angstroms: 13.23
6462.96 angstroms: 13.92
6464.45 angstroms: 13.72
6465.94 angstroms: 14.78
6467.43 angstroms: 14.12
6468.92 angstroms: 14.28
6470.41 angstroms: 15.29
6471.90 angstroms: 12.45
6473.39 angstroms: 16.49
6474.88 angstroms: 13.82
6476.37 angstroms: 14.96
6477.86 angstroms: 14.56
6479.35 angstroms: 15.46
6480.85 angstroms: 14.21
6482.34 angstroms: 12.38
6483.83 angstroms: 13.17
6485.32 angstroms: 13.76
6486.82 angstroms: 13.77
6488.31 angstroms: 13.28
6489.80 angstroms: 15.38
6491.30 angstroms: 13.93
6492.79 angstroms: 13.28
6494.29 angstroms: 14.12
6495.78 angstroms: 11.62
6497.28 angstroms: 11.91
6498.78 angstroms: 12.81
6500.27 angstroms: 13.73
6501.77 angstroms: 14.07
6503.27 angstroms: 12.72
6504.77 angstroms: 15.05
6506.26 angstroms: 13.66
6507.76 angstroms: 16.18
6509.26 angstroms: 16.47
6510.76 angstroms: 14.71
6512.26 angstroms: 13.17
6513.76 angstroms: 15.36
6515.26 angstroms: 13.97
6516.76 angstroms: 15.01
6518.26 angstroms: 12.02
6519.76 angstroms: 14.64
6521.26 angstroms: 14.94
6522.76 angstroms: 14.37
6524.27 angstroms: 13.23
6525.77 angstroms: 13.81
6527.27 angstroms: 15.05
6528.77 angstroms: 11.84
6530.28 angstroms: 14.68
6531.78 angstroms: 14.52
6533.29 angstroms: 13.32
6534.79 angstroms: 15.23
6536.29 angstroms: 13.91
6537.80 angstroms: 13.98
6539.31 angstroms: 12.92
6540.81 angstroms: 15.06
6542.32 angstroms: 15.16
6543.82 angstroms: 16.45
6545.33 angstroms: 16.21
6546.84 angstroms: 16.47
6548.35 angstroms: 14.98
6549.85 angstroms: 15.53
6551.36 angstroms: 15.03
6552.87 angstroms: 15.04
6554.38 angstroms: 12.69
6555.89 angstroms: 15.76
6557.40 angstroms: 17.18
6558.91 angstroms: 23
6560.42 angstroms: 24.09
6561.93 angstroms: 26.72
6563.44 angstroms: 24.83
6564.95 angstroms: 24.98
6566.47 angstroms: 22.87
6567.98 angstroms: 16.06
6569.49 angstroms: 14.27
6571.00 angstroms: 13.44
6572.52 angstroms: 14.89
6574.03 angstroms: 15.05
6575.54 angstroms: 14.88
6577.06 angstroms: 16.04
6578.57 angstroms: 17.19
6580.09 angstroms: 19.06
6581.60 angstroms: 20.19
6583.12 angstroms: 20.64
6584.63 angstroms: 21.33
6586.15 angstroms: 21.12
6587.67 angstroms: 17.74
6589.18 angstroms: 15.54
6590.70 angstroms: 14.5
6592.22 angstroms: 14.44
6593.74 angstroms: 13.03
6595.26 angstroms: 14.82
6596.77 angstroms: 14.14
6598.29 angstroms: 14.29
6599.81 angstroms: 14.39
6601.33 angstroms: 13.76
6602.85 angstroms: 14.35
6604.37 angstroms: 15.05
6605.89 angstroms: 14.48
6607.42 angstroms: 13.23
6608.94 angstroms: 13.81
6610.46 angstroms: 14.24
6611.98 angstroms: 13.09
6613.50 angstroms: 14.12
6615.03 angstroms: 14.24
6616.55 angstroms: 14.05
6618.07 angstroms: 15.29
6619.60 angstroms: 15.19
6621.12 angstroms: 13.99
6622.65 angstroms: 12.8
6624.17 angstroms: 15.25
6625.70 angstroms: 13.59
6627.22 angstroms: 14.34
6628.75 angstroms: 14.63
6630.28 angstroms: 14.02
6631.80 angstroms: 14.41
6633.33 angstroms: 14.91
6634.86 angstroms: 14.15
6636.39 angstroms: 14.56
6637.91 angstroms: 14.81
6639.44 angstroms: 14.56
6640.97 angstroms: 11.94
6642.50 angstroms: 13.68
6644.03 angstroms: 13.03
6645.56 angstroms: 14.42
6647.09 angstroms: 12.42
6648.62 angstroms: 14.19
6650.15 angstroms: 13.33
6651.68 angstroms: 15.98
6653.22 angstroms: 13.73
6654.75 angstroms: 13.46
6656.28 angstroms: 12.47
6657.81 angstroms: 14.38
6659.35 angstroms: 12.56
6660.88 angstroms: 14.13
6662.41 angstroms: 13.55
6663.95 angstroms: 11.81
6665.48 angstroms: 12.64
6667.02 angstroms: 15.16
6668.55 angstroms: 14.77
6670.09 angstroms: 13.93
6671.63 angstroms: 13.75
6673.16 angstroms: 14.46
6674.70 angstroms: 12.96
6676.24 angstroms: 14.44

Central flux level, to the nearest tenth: 13.5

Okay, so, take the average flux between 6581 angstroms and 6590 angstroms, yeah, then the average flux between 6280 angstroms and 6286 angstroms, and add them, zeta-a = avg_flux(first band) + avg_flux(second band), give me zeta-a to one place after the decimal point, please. 32.8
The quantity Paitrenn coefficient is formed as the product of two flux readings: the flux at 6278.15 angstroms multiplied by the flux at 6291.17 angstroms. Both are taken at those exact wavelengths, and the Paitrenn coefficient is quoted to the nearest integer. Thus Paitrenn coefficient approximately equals 230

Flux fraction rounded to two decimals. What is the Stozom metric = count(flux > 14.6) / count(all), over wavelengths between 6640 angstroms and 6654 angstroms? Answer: 0.11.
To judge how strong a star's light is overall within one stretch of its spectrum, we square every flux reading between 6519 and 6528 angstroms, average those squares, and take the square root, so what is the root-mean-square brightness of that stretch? 14.35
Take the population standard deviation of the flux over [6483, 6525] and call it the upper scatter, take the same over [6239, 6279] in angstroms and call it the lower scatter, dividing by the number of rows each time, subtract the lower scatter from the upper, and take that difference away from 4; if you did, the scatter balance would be 3.6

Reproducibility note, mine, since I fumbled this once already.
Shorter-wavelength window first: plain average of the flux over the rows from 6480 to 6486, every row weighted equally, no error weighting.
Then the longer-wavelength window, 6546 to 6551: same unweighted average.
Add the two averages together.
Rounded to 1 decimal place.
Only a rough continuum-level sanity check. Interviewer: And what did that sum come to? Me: 29.0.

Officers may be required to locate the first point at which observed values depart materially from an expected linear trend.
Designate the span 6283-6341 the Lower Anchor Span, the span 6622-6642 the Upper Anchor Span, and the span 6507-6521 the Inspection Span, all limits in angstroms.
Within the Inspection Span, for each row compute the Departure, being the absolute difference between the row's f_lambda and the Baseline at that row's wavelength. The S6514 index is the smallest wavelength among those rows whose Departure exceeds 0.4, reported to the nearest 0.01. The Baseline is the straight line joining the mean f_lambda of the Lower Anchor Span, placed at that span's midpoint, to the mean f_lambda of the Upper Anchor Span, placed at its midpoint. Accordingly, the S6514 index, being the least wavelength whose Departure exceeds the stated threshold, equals 6507.76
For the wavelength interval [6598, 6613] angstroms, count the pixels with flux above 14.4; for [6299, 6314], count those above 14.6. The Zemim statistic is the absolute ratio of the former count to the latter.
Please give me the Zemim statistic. 2.0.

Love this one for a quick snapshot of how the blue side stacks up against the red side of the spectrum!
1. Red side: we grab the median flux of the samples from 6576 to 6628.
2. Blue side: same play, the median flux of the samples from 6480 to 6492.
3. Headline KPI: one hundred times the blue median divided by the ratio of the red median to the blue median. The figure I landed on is 1314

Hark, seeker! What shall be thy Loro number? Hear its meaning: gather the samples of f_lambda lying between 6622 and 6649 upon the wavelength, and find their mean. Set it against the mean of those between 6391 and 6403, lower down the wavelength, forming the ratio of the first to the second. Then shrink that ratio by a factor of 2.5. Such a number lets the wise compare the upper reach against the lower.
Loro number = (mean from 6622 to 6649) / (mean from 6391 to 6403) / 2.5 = 0.414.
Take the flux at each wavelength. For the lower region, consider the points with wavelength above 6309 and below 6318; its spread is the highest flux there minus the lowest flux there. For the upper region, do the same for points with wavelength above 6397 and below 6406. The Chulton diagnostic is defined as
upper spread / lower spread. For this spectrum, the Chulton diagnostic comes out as 1.1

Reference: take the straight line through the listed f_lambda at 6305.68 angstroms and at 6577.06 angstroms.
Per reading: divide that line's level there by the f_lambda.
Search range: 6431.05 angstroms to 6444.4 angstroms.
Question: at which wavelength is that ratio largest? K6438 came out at 6436.23 angstroms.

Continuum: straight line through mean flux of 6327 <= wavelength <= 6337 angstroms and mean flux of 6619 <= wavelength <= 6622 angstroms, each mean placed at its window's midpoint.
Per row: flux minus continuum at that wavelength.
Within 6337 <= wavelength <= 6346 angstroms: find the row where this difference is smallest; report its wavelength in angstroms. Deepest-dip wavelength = 6339.16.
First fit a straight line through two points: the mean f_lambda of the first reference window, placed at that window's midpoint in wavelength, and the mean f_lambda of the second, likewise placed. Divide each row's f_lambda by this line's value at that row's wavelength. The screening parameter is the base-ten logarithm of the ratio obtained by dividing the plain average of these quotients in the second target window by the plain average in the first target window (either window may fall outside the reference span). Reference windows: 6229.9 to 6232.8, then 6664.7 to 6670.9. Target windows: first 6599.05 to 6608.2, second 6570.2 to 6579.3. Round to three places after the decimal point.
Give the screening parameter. 0.038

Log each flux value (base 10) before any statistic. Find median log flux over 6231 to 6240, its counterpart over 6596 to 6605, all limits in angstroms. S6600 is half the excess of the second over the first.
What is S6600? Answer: 0.018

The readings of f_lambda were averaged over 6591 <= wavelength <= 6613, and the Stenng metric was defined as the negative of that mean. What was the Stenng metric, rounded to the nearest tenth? -14.1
